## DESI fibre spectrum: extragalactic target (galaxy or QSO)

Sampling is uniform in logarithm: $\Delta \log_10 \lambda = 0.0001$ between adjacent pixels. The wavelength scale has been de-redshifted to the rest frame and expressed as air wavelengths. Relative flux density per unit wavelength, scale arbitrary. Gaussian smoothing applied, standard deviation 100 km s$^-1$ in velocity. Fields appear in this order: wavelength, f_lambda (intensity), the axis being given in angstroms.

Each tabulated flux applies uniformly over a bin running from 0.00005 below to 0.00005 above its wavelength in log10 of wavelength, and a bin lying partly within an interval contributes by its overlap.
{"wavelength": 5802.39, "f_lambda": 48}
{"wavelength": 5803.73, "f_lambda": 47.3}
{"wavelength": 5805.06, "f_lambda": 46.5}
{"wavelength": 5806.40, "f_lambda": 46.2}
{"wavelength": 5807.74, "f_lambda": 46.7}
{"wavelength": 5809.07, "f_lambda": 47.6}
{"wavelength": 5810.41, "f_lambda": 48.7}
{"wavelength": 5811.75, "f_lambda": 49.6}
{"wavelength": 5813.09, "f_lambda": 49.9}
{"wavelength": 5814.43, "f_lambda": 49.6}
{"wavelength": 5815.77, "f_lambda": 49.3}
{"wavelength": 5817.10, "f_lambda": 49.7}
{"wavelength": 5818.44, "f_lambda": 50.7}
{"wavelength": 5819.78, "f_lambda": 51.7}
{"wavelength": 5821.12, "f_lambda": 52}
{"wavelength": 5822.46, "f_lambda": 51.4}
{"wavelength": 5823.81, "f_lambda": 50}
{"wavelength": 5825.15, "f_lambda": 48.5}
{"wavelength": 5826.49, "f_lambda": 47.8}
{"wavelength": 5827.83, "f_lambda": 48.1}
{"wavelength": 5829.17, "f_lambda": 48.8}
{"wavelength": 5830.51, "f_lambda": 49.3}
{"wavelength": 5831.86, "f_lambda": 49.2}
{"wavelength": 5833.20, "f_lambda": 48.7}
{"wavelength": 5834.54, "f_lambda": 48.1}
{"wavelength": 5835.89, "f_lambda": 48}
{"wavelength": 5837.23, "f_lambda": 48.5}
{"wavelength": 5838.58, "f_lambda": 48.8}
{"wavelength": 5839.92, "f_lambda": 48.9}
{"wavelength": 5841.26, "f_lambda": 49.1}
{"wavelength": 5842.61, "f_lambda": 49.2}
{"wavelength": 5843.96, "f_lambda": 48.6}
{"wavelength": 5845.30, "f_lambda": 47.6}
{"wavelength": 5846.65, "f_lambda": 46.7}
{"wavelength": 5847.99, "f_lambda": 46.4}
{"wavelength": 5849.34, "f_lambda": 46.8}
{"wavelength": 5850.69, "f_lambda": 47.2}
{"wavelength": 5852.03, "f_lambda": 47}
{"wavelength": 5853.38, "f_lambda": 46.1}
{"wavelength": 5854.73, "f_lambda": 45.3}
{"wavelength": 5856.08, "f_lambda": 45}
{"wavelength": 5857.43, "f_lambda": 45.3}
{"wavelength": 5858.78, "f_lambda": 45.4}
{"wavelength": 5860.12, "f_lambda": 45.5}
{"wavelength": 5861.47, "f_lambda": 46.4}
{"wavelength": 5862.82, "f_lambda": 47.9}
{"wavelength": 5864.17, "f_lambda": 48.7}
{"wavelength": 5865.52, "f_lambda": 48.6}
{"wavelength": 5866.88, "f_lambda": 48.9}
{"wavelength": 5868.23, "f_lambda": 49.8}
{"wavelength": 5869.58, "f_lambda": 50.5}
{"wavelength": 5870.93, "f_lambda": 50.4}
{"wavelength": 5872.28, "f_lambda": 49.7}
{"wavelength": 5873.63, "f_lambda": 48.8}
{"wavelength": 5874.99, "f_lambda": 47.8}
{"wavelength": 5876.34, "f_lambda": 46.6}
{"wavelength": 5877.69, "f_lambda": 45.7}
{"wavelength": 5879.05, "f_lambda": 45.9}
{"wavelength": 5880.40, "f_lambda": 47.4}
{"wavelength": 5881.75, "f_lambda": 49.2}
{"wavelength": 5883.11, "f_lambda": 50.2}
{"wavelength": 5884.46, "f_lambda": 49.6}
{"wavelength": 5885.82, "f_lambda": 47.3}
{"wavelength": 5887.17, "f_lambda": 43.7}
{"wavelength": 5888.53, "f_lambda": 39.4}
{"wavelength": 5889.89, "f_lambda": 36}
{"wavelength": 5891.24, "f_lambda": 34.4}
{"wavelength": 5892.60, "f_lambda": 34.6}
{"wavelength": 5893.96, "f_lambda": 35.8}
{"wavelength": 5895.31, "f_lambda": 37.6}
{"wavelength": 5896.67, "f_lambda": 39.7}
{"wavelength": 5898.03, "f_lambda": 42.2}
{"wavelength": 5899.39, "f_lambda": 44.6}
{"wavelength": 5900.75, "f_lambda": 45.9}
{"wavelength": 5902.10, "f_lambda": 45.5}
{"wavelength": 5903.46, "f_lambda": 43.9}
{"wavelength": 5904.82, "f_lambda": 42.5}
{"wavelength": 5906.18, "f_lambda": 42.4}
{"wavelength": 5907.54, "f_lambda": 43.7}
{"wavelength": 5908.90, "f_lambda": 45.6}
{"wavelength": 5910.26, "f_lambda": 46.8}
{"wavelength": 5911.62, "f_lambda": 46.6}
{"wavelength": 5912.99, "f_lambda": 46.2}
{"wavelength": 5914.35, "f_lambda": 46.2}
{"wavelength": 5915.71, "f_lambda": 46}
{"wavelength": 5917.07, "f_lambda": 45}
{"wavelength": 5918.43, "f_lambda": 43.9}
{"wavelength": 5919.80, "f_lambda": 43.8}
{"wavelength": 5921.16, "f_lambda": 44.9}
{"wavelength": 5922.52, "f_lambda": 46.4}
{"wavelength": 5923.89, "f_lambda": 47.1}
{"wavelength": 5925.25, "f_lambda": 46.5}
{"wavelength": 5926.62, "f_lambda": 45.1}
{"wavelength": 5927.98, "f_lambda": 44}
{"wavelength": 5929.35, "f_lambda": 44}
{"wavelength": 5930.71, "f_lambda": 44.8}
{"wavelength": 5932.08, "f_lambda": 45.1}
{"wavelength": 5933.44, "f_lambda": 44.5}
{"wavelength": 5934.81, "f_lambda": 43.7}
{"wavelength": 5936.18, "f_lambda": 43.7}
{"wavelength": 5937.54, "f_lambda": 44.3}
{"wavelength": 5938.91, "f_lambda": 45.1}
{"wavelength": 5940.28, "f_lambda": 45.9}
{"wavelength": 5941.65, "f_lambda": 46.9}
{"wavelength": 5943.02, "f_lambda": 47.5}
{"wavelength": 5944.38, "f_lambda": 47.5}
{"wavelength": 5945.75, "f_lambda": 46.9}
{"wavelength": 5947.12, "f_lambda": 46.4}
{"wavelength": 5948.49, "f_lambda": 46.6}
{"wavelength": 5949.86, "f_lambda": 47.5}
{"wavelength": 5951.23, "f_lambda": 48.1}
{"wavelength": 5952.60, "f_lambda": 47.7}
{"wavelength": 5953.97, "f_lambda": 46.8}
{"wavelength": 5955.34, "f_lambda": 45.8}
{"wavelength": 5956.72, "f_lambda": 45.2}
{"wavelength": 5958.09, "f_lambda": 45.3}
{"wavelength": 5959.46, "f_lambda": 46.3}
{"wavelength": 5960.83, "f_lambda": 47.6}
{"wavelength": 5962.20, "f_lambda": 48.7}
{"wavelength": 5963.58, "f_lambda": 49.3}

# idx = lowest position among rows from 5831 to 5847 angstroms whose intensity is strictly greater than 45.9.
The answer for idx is 5831.86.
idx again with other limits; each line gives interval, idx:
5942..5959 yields 5943.02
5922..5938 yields 5922.52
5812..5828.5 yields 5813.09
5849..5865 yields 5849.34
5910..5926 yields 5910.26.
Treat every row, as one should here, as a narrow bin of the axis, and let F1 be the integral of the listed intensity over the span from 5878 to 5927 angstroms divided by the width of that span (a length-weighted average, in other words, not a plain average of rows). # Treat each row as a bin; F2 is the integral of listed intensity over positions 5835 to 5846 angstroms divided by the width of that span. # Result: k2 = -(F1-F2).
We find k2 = 4.6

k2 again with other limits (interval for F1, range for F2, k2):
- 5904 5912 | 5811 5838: 4.9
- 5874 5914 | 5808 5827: 6.0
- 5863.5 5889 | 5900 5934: -2.8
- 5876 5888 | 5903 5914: -2.5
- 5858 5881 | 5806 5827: 1.5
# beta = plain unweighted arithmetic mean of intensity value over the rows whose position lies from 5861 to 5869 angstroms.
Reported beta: 48.4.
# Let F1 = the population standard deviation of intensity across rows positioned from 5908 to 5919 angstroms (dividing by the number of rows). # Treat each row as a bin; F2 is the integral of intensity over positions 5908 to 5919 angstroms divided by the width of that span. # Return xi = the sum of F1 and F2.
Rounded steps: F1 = 0.9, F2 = 46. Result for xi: 46.7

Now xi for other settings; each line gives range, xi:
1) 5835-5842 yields 49.0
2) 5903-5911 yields 45.8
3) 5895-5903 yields 45.9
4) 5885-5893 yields 44.4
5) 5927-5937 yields 44.8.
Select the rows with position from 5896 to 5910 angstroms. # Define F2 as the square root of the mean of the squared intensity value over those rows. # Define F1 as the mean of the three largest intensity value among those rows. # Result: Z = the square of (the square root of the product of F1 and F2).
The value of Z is 1993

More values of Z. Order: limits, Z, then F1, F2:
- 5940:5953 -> 2250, 47.8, 47.1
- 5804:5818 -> 2407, 49.7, 48.4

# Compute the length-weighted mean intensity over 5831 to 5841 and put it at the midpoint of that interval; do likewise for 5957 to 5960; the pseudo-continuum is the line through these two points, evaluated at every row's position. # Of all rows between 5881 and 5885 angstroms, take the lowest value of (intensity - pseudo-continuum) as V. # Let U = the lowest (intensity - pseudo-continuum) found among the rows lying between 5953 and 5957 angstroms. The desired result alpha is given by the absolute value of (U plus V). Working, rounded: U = -0.6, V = 1.6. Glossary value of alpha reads 1.0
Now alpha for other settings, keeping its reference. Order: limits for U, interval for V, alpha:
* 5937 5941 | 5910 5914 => 2.6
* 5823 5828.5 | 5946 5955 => 0.7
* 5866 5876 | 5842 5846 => 0.7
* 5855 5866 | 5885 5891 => 14.5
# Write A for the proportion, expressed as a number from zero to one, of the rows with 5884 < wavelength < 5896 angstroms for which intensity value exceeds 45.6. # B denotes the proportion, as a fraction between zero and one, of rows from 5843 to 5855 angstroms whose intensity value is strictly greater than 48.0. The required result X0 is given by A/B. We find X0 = 2.0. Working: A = 0.22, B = 0.11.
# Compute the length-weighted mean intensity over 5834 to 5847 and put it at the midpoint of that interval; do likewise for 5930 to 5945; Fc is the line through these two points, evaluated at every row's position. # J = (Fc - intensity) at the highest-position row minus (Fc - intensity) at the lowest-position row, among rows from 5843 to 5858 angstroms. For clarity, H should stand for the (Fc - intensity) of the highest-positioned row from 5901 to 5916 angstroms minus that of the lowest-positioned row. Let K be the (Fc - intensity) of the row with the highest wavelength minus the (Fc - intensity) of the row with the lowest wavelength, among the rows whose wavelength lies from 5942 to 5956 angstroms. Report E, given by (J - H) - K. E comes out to 2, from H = -1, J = 2.9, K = 1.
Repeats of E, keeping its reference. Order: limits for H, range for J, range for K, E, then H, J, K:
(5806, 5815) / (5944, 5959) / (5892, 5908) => 15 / -4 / 1.8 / -10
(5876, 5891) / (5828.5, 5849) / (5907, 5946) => -4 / 10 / 1.8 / -4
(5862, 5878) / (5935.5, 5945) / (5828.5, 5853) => -7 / 2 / -4.1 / 1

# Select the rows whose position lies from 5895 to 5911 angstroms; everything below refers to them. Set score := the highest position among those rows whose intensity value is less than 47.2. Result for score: 5910.26 angstroms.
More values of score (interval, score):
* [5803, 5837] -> 5807.74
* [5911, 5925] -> 5923.89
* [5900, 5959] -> 5958.09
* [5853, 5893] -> 5892.60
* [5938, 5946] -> 5945.75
